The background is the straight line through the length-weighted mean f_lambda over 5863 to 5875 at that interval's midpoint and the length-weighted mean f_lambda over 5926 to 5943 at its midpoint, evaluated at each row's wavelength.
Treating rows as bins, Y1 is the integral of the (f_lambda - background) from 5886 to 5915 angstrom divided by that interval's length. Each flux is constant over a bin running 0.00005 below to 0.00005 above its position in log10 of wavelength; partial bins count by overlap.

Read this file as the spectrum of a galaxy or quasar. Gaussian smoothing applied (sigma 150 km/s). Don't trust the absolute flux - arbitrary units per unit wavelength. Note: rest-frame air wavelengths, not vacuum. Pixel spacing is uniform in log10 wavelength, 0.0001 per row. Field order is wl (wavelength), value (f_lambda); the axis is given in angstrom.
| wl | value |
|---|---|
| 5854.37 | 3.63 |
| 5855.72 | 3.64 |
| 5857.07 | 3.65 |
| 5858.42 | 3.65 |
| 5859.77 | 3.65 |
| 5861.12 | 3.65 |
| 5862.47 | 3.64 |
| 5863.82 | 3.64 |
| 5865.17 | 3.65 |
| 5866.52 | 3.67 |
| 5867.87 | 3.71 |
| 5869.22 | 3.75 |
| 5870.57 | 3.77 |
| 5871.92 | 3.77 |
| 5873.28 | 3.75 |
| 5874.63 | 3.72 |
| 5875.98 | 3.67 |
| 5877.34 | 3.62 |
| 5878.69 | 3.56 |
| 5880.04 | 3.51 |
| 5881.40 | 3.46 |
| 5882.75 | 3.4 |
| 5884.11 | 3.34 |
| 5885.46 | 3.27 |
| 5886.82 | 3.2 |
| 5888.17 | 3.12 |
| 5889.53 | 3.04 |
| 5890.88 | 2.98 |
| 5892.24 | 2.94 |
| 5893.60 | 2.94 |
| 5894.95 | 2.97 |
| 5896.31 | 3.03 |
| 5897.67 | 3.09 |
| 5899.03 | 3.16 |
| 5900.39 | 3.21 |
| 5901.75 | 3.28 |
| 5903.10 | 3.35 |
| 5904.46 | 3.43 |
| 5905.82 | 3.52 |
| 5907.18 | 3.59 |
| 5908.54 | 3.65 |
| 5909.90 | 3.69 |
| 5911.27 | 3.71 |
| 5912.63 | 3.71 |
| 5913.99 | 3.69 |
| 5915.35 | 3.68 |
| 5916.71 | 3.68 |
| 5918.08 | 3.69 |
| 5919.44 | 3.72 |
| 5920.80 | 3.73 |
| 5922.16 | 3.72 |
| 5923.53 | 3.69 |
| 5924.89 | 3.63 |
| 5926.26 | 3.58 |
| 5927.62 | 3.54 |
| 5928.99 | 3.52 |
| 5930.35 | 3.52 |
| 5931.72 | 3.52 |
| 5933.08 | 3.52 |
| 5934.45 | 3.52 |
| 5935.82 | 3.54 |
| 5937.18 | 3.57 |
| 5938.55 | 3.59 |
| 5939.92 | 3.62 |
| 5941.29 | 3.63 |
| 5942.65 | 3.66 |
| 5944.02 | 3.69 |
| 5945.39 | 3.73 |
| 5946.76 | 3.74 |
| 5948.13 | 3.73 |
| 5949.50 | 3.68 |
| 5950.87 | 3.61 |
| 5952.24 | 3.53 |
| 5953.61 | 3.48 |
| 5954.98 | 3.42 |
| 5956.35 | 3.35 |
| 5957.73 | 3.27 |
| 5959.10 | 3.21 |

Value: -0.34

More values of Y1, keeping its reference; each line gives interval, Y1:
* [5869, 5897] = -0.32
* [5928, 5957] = 0.03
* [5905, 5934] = 0.03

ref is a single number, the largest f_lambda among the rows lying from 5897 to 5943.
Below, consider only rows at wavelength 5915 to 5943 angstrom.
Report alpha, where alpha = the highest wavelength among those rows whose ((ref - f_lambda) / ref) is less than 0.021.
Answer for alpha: 5942.65 angstrom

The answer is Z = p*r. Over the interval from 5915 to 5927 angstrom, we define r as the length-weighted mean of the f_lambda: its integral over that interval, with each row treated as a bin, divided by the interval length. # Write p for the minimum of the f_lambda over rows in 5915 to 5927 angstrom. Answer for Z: 13.2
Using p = 3.58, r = 3.68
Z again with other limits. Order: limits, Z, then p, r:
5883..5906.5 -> 9.3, 2.94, 3.17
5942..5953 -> 13.0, 3.53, 3.67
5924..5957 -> 12.0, 3.35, 3.58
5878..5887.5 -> 10.9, 3.2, 3.39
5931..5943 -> 12.6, 3.52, 3.57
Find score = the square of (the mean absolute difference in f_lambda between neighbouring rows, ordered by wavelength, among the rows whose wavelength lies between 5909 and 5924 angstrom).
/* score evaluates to 0.0002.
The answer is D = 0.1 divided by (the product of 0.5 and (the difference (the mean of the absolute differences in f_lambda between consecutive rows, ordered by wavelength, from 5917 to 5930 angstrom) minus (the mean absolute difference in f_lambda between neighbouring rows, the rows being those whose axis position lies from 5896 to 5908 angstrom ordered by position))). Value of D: -5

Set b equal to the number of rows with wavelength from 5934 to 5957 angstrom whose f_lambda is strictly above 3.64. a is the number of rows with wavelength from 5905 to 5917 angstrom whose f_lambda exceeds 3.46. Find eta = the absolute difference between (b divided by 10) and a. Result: 8.4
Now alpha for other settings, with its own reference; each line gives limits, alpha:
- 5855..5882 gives 5875.98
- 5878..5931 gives 5923.53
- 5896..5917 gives 5916.71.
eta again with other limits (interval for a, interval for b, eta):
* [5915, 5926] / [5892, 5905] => 8.0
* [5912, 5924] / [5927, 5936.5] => 9.0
